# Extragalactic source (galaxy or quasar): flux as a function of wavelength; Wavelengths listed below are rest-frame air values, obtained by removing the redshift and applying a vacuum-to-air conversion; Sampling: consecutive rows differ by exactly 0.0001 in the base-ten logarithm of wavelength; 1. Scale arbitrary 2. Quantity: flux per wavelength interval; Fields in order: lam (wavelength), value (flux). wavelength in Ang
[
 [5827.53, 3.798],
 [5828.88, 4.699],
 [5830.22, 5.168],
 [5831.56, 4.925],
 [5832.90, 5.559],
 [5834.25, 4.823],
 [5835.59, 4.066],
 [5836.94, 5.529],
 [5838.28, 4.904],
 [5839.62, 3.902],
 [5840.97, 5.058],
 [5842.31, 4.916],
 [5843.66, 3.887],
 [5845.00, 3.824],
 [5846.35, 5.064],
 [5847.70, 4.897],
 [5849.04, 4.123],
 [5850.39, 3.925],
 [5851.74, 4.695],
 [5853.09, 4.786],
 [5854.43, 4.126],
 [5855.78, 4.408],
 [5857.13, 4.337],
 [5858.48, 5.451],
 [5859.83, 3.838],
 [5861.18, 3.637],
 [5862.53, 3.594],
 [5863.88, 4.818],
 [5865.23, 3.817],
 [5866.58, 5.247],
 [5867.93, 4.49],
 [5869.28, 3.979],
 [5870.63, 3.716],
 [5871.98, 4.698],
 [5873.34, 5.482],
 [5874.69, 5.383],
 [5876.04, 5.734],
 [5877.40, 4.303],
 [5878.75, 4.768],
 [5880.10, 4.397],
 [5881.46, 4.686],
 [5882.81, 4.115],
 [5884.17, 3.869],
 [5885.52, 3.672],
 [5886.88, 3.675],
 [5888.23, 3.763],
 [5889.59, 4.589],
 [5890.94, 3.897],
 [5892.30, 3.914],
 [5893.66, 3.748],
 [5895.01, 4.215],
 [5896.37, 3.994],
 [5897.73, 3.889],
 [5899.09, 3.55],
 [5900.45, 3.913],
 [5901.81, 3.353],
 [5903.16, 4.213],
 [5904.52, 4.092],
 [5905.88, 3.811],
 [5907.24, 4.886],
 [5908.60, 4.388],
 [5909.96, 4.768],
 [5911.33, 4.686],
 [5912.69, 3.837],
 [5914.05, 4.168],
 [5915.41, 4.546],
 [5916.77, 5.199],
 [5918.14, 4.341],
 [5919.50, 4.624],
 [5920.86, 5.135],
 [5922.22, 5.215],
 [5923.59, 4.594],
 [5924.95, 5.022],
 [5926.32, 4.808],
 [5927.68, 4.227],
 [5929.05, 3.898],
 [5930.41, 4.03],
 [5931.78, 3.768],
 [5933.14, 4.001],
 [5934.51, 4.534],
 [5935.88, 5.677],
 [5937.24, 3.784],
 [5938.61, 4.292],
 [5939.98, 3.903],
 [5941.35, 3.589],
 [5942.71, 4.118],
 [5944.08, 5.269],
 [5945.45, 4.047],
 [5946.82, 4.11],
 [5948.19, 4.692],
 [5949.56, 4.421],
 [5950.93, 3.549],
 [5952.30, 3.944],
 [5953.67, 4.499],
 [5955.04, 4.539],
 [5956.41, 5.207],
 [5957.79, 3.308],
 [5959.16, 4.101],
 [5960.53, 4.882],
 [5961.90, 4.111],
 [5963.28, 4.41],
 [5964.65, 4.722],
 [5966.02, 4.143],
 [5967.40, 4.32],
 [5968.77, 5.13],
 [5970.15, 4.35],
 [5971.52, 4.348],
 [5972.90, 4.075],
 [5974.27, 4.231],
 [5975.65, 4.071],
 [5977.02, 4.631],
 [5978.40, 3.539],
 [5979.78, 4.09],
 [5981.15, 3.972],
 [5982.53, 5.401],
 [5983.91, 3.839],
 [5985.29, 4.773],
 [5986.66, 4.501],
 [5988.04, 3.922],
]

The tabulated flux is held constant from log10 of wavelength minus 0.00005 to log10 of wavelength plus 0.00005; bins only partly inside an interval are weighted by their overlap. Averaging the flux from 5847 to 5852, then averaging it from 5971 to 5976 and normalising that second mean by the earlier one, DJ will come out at 0.95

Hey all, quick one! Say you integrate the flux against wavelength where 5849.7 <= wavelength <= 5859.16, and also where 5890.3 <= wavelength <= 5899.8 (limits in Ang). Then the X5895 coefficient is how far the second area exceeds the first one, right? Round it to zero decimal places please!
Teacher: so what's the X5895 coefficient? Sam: -6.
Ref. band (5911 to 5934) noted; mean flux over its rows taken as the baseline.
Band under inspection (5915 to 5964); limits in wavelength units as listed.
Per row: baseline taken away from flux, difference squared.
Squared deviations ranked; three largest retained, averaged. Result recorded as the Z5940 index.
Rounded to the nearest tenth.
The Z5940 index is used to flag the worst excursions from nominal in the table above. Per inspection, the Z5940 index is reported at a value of 1.2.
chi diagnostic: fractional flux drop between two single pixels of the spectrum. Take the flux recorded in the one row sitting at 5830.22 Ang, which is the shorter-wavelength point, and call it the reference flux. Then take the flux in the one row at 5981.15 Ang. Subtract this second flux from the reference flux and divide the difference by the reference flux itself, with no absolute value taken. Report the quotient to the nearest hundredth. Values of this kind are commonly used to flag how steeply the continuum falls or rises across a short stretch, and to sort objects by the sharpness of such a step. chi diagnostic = 0.23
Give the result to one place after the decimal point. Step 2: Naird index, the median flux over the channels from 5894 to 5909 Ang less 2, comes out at 2.0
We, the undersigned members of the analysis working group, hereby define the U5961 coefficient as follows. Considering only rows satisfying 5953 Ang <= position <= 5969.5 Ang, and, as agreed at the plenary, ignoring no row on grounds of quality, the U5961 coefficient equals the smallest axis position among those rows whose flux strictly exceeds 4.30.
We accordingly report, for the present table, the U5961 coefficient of 5953.67 Ang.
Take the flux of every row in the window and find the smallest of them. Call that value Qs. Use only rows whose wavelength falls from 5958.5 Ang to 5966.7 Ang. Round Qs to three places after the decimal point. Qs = 4.101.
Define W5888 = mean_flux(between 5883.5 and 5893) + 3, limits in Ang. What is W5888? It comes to 6.91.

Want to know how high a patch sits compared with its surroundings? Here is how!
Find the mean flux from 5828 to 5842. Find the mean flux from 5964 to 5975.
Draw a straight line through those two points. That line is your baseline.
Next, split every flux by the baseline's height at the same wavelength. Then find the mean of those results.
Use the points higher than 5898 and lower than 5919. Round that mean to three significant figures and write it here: 0.921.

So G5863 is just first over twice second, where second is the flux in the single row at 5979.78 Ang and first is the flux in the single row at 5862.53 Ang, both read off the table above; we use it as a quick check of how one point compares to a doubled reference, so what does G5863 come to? 0.44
